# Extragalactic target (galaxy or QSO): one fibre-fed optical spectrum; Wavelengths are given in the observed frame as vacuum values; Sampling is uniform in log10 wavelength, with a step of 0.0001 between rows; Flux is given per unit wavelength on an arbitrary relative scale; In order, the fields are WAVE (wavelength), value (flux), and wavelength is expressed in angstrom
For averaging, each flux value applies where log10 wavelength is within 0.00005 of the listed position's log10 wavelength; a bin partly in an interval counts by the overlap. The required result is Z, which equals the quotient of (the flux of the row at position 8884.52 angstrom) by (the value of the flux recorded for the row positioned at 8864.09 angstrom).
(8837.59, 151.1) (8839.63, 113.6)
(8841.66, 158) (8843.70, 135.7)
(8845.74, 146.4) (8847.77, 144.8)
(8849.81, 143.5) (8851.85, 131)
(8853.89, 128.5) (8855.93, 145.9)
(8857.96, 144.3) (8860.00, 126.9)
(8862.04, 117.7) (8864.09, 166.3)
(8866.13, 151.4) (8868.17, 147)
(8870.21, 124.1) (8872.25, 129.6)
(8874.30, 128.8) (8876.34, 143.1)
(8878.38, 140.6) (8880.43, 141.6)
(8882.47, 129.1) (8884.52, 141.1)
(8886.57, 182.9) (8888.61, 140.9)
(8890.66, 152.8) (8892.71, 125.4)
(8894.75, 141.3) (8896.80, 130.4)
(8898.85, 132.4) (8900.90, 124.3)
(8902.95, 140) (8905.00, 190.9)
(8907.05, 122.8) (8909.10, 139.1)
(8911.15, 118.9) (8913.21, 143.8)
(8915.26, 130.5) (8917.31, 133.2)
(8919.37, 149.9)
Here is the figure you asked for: 0.85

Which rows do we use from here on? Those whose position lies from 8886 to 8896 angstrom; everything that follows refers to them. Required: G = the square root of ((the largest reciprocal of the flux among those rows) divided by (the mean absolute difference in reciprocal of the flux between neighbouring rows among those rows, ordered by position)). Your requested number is 2.66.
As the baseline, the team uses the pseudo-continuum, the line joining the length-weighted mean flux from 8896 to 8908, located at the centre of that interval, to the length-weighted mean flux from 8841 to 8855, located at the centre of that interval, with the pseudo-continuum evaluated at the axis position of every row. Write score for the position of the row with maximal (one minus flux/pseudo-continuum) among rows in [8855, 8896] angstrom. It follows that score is 8862.04 angstrom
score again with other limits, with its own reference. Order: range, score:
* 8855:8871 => 8862.04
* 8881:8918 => 8911.15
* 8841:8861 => 8860.00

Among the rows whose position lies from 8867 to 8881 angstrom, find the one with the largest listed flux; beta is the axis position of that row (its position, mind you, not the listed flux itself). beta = 8868.17 angstrom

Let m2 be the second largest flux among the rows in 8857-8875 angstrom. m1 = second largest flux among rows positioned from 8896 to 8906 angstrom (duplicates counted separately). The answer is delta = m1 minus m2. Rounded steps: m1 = 140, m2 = 151.4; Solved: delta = -11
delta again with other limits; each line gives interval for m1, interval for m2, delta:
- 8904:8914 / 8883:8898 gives -9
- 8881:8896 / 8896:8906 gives 13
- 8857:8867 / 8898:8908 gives 11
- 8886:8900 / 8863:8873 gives 1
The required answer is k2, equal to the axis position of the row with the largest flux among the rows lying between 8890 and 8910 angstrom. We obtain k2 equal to 8905.00 angstrom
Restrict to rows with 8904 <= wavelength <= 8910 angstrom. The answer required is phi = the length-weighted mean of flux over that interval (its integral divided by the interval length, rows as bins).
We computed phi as 151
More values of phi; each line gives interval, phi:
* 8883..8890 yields 153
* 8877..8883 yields 138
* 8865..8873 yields 139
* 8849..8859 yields 139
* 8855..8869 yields 143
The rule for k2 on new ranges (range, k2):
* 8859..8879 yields 8864.09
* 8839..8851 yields 8841.66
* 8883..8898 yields 8886.57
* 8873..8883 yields 8876.34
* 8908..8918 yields 8913.21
